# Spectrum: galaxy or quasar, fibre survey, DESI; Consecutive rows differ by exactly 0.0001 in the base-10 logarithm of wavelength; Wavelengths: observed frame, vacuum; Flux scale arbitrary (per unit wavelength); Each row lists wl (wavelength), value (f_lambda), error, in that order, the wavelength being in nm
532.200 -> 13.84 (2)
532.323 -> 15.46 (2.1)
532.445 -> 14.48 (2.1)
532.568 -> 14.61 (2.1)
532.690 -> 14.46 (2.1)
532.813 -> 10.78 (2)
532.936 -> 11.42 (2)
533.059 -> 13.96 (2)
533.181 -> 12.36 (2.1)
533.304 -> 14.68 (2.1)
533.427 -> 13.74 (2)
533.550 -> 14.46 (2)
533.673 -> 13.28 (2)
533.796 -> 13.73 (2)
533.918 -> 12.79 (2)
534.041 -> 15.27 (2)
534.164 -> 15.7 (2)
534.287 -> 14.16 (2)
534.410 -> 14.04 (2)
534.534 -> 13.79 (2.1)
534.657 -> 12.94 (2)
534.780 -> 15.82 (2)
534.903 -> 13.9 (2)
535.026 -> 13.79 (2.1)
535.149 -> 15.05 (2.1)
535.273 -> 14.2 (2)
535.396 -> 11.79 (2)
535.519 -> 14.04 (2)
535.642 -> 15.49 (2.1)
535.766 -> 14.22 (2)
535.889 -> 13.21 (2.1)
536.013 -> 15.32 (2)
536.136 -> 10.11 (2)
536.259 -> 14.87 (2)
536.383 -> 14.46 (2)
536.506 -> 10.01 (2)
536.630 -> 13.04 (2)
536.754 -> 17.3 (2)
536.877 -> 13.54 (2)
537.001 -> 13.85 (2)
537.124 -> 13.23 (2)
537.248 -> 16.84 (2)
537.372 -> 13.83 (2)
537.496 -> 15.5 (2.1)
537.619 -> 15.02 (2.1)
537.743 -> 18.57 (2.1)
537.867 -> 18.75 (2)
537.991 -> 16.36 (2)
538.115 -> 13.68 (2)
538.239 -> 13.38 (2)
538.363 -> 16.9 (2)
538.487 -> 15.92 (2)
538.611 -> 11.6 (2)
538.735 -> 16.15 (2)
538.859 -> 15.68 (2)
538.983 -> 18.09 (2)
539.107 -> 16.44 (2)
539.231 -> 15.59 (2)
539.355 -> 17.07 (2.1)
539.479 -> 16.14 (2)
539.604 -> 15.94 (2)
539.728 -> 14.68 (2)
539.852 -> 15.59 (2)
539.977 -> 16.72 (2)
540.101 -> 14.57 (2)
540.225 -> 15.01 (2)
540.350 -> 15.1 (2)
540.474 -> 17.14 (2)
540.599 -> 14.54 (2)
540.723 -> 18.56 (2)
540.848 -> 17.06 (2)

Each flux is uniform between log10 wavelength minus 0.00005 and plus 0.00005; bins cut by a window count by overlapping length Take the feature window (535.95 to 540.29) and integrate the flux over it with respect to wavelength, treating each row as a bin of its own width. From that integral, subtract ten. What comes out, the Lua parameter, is 56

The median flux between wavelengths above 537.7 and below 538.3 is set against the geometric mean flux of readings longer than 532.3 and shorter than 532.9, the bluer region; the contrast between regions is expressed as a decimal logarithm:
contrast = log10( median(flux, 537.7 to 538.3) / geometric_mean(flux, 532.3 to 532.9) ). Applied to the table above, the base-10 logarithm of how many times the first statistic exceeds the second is 0.07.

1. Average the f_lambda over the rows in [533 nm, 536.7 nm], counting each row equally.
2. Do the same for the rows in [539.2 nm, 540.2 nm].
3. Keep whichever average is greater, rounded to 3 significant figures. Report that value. 15.8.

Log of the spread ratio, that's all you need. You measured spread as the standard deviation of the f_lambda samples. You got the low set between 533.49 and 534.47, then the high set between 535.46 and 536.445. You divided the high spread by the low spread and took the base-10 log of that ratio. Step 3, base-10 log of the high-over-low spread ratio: 0.3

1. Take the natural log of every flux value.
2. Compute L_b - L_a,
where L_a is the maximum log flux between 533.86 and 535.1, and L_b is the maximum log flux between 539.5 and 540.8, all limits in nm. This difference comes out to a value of 0.16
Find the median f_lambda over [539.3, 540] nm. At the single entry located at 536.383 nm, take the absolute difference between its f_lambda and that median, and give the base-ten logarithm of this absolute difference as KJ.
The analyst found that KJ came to 0.20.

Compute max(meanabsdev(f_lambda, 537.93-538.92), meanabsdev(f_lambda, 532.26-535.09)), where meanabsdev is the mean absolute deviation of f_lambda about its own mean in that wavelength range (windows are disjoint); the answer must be 1.55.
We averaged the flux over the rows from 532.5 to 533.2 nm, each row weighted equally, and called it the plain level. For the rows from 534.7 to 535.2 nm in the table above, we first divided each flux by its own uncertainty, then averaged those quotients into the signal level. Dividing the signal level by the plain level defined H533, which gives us 0.55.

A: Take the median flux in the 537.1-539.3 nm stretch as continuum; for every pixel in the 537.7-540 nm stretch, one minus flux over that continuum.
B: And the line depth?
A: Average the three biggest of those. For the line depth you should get 0.18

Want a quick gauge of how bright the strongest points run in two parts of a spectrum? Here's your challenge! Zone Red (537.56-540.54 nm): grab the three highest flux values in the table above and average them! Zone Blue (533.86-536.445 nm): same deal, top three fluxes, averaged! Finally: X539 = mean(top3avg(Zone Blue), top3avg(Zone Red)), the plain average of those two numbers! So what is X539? 17.1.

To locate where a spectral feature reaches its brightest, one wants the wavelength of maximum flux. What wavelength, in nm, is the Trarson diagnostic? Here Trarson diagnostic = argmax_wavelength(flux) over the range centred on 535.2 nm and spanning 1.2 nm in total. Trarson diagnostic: 534.780 nm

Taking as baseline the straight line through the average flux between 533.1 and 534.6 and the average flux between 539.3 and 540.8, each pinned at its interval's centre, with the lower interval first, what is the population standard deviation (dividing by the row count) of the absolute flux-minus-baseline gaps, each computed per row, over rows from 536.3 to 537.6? 1.2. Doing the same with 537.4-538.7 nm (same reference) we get 1.3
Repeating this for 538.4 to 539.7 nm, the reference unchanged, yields 1.2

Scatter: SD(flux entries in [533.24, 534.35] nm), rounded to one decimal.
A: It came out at 0.9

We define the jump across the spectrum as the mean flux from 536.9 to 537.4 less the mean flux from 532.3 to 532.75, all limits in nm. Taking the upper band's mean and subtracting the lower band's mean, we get -0.3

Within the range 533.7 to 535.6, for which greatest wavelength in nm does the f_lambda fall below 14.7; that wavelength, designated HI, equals 535.519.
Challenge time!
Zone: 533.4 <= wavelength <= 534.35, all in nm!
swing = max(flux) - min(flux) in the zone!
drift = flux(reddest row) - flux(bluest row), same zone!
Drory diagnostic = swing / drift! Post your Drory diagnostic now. 6.9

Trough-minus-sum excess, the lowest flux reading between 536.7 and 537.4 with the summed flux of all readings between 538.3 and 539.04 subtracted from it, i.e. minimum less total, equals -81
